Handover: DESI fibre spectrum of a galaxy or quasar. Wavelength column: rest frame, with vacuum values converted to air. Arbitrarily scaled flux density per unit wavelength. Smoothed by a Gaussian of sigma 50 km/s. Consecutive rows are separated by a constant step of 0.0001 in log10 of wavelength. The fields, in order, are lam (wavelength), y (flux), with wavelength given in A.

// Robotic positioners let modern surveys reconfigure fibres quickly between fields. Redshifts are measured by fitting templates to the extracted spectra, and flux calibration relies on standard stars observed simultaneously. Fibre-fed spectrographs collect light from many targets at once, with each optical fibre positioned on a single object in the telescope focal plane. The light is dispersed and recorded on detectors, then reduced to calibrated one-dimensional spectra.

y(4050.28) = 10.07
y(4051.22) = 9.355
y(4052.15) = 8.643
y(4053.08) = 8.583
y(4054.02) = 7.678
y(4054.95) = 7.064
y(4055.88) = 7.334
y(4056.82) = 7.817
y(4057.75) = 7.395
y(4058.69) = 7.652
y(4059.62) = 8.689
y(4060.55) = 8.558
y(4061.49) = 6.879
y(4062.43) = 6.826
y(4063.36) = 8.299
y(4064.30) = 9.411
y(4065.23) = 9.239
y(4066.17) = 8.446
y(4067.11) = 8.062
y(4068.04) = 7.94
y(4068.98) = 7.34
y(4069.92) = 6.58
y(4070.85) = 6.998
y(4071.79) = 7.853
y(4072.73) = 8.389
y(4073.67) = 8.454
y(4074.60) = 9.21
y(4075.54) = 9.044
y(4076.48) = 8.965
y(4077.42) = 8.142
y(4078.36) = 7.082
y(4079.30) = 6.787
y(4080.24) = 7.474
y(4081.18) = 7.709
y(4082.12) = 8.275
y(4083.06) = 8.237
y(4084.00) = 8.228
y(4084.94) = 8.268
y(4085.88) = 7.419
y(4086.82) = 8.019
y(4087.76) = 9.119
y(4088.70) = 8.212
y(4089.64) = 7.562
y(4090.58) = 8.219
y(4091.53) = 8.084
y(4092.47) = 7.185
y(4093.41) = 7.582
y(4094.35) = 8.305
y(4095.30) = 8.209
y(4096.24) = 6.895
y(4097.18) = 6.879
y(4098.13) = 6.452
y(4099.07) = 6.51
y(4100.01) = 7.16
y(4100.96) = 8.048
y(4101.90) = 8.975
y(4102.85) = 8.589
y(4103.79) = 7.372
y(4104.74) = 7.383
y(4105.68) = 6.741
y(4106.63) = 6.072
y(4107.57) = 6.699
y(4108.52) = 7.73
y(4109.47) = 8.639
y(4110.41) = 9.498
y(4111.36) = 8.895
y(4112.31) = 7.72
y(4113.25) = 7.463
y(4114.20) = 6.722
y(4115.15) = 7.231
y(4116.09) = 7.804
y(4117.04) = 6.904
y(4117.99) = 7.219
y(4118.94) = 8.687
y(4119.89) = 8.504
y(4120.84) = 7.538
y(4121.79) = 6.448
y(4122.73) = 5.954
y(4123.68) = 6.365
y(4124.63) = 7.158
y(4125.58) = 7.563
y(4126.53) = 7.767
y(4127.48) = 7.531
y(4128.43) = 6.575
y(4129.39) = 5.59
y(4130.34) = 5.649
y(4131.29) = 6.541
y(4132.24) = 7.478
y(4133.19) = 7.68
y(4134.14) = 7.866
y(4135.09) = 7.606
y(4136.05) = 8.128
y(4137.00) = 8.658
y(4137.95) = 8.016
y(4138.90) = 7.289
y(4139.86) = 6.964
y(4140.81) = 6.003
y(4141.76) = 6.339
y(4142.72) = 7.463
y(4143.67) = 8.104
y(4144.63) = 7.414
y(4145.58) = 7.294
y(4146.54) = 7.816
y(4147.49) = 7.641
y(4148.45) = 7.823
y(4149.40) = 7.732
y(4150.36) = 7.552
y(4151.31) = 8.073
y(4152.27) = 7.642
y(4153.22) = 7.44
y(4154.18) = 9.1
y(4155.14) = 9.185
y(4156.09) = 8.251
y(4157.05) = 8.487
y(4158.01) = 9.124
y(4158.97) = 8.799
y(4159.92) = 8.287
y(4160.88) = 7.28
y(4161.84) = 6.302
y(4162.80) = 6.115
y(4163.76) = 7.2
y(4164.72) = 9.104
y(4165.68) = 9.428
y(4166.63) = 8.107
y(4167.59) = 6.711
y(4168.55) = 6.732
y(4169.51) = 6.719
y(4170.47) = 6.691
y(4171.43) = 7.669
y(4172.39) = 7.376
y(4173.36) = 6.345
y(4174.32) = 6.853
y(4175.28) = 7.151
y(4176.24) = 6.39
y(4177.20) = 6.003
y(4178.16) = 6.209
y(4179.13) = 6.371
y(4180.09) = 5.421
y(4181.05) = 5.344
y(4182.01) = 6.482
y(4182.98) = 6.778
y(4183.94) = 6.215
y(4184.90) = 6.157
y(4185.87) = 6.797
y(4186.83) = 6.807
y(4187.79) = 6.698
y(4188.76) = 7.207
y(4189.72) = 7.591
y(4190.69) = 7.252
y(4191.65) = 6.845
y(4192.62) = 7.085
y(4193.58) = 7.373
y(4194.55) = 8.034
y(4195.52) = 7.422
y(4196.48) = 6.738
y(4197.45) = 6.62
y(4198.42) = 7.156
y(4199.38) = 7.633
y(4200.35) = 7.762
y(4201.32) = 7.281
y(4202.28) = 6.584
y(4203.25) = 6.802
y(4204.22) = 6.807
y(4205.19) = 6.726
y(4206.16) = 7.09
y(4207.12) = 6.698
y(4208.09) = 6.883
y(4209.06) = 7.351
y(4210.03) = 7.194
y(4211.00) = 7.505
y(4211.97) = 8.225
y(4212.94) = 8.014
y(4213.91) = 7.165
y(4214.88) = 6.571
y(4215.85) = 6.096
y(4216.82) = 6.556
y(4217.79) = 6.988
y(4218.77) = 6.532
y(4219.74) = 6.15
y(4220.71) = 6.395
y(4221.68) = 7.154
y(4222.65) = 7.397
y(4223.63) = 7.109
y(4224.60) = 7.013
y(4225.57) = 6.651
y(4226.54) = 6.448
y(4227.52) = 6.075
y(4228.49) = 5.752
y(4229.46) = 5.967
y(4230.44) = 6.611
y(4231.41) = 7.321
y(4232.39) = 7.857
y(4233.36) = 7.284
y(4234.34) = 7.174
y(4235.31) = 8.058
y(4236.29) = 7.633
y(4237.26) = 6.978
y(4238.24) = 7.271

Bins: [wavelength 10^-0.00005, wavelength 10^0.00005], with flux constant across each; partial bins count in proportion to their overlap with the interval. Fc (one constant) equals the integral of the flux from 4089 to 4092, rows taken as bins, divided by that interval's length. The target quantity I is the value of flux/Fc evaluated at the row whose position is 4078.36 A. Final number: 0.89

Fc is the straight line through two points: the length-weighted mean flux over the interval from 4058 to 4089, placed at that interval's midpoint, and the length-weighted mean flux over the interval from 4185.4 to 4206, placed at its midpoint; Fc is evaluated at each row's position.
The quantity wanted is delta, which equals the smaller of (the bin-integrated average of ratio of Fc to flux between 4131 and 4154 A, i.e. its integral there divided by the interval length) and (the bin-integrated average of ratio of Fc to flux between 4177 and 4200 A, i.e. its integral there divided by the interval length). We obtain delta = 1.00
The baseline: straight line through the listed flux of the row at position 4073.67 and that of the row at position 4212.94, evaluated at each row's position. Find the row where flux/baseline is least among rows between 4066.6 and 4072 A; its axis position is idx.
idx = 4069.92 A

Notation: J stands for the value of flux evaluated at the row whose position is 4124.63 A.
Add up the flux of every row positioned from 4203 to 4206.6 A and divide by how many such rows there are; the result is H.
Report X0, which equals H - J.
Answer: -0.3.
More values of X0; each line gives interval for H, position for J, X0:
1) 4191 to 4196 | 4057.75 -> 0.0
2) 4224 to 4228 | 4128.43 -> 0.0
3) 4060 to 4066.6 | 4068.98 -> 0.9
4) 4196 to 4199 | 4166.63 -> -1.3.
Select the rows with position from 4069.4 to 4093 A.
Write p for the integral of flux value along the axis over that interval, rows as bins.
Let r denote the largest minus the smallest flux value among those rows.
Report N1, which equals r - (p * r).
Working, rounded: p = 188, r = 2.6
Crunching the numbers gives -493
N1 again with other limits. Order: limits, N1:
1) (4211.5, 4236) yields -416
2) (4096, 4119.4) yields -601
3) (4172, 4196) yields -431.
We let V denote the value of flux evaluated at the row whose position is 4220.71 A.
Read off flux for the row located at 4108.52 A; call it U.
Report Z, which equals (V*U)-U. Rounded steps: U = 7.73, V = 6.395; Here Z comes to 42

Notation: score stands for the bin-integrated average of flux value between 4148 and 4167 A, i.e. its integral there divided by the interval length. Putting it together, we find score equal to 8.06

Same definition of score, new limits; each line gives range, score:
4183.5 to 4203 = 7.06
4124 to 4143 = 7.18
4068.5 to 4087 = 7.92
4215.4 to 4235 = 6.74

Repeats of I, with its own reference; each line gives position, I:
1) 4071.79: 0.99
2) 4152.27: 0.96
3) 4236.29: 0.96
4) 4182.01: 0.81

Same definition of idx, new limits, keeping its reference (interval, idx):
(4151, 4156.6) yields 4153.22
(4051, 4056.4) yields 4054.95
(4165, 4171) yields 4170.47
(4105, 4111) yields 4106.63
